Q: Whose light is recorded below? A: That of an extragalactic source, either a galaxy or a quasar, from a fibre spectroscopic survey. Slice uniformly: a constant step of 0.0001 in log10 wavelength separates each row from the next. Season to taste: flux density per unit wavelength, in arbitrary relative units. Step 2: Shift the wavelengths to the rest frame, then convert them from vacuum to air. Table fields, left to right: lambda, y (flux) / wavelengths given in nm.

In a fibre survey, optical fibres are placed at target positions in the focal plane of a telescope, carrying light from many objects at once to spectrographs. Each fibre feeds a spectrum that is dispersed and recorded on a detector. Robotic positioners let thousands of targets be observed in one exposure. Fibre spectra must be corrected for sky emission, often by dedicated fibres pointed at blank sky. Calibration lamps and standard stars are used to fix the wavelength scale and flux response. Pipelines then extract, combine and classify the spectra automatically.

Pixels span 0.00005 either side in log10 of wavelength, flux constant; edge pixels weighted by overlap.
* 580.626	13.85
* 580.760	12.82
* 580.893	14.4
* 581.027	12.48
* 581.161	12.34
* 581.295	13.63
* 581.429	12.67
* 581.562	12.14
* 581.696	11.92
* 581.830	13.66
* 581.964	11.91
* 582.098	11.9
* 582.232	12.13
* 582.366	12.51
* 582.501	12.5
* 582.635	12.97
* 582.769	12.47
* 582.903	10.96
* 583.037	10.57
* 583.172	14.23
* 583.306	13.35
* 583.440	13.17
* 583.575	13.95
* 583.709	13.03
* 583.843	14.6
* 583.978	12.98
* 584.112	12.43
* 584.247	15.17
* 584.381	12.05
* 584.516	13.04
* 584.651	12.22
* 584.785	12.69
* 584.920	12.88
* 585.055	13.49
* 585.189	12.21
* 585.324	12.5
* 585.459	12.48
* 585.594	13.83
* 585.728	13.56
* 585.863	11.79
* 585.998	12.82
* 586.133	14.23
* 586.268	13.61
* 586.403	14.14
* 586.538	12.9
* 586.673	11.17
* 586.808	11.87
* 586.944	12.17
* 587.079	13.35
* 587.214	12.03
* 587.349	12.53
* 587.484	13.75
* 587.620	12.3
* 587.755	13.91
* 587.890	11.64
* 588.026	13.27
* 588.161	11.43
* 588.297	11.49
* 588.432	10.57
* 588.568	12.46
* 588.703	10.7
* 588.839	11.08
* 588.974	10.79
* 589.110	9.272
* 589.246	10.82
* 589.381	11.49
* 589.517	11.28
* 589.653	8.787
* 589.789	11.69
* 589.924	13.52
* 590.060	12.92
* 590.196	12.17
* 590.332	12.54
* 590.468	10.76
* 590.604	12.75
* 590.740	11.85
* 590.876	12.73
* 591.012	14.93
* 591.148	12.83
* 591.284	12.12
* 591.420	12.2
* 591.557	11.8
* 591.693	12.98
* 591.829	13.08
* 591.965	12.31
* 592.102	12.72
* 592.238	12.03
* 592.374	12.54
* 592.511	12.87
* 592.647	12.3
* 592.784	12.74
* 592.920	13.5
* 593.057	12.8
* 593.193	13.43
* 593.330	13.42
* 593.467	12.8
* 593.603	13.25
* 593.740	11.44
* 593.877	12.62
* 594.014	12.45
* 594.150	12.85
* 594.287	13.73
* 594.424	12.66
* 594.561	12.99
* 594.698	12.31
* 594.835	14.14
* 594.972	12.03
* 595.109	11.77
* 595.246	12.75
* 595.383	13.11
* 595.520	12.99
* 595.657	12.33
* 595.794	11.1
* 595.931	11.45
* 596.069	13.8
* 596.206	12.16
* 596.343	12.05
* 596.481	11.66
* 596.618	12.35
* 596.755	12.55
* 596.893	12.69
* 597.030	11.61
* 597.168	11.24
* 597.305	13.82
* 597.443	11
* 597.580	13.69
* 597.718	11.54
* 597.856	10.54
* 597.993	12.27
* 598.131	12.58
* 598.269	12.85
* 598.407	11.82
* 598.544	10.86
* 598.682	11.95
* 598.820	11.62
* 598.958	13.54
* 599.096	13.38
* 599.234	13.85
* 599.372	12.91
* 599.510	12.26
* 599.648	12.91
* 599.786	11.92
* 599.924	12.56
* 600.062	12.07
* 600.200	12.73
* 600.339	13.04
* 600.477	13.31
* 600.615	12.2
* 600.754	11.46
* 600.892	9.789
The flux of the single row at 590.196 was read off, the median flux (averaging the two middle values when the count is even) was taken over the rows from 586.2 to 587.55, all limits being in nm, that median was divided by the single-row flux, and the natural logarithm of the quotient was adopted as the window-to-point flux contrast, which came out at 0.04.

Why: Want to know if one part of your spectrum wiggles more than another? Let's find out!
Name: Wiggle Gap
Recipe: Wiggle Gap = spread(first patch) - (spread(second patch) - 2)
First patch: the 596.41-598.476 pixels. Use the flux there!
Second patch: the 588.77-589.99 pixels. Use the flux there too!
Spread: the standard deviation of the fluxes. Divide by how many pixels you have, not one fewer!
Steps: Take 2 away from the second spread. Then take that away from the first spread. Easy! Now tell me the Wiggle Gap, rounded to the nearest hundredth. 1.60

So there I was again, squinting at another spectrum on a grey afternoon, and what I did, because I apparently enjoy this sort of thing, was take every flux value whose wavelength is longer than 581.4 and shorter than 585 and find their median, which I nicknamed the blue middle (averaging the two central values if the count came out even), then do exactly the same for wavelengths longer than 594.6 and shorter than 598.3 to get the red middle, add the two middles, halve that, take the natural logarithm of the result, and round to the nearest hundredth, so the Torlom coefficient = 2.52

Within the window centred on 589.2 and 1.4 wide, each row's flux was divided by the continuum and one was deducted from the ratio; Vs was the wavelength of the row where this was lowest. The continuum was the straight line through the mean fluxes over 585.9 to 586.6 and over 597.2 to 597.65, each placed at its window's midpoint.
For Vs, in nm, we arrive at 589.653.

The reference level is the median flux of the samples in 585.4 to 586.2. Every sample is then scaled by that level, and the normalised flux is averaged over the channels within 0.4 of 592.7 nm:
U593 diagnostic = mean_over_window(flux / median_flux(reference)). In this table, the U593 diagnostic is 0.97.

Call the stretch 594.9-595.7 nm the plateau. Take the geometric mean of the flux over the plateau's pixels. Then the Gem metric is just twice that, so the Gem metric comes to 25.0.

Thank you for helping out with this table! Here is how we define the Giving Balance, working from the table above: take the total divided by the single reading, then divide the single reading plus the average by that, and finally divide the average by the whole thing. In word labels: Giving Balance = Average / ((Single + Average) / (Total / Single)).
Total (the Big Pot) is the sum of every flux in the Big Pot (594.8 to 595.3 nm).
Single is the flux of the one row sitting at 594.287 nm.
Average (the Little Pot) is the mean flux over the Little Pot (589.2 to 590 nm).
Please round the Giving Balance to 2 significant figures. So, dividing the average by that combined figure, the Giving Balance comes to 1.7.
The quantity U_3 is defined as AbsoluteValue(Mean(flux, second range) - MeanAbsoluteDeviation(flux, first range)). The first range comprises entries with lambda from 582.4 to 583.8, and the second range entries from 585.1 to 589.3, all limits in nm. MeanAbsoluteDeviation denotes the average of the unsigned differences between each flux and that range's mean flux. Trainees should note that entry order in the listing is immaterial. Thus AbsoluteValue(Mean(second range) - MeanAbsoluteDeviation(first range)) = 11.4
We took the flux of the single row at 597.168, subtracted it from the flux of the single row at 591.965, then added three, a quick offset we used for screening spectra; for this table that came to 4.1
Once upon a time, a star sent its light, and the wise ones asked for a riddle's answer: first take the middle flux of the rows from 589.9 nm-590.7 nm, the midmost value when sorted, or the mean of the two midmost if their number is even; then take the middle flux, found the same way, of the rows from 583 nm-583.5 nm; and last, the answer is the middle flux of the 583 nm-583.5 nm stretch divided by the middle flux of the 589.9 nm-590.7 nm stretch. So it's 1.05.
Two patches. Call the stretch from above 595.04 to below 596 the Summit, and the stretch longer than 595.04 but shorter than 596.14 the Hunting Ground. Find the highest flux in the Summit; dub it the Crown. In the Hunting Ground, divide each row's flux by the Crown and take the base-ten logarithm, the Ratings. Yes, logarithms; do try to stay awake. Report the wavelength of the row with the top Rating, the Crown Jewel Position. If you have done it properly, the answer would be 596.069 nm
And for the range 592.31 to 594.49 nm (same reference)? 594.287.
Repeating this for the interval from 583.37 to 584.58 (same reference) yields 584.247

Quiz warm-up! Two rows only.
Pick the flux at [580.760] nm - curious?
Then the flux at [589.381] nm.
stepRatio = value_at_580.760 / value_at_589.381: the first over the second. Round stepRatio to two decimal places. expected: 1.12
